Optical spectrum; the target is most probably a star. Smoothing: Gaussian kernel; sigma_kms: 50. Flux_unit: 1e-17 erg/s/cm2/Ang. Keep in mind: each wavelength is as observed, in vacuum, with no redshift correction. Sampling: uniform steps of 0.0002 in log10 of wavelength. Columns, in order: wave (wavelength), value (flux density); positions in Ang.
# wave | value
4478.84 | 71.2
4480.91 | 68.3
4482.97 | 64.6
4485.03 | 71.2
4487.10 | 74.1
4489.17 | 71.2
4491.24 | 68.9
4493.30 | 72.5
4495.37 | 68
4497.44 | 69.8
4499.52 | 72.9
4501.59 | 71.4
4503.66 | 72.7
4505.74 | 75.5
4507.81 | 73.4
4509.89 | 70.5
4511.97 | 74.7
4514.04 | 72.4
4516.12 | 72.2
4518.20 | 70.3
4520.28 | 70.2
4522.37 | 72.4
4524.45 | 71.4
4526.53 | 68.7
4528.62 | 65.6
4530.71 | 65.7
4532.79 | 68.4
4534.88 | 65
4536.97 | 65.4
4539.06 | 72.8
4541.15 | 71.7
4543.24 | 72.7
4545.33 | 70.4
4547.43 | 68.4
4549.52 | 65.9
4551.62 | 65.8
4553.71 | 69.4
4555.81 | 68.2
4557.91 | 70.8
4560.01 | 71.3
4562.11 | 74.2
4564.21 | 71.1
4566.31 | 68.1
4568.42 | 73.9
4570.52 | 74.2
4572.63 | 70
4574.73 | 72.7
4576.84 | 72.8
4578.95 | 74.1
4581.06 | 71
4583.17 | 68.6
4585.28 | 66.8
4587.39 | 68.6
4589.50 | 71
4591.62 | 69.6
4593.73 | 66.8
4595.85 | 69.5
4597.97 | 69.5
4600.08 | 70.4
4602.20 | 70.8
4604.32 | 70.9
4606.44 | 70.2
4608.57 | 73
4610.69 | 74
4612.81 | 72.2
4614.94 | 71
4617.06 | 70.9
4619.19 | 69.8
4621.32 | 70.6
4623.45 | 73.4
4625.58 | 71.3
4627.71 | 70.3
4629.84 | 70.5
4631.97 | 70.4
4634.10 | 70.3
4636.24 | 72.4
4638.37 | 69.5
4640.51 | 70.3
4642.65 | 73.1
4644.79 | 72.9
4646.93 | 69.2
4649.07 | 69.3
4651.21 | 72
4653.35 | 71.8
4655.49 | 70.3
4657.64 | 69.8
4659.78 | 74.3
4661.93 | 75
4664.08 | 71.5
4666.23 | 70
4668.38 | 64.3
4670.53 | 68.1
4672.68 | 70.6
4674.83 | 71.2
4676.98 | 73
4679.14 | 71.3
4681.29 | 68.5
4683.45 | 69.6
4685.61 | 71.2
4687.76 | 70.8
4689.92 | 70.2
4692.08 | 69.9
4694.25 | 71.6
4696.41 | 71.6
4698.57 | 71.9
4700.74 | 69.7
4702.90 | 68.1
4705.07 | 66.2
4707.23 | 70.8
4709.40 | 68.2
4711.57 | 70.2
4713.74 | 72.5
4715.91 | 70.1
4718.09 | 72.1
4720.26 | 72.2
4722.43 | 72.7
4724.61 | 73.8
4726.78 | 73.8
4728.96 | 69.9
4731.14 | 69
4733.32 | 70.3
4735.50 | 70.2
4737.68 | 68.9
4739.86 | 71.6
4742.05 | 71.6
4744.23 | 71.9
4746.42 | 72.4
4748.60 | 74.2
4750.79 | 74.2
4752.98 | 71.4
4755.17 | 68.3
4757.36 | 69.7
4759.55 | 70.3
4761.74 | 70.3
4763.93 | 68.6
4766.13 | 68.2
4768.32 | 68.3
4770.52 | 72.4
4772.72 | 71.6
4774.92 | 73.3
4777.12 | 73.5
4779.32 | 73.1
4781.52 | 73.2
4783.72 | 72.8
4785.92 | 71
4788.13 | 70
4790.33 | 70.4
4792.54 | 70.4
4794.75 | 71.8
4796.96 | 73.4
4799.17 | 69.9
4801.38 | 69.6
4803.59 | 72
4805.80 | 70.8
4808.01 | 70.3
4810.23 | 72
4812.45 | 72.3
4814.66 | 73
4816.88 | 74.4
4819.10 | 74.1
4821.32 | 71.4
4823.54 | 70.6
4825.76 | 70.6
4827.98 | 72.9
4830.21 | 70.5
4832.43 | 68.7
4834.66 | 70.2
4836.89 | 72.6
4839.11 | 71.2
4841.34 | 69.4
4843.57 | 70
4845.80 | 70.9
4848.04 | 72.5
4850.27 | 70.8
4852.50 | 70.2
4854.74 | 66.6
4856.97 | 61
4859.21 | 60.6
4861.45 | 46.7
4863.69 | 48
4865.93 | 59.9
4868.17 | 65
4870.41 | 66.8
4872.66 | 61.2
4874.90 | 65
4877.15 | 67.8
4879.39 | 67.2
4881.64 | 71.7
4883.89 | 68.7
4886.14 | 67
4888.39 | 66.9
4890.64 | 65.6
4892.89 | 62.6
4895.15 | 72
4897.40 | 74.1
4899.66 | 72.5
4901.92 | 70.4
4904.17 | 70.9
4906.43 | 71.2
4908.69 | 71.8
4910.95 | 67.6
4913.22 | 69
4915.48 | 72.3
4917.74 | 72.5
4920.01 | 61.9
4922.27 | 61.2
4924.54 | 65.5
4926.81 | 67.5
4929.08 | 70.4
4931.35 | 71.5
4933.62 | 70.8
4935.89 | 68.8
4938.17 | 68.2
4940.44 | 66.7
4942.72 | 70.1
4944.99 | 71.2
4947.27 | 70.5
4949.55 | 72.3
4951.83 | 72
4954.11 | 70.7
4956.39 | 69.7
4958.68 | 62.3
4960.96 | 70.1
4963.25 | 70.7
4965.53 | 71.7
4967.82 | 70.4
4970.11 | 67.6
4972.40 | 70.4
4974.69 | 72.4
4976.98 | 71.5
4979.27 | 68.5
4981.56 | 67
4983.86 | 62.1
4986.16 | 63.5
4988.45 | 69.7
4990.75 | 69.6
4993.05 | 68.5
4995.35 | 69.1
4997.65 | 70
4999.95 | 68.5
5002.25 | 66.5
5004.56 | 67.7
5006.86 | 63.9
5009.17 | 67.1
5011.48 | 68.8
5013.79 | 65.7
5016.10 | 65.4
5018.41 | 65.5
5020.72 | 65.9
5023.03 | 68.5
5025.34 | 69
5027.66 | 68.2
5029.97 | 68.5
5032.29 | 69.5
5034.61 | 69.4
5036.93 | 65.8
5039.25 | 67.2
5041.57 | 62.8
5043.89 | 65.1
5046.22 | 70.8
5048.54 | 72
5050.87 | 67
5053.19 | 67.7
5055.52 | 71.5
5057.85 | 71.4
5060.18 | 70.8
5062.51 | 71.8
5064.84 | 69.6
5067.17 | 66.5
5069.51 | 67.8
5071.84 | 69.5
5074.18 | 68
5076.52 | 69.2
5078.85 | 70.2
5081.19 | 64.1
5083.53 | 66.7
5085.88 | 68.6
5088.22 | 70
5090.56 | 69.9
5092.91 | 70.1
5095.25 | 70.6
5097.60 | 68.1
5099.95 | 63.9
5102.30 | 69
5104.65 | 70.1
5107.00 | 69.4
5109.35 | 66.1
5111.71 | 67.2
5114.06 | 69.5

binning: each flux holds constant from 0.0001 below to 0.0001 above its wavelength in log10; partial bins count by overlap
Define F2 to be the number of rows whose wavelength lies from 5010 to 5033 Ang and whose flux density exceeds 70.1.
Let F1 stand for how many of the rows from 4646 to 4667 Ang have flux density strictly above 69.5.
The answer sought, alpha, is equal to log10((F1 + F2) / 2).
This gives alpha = 0.60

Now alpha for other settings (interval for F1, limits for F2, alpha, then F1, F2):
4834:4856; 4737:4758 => 0.88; 8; 7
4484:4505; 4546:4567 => 0.78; 8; 4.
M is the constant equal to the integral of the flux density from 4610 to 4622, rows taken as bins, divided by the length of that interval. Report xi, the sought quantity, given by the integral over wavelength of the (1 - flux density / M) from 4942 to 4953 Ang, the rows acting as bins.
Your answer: 0.01 Ang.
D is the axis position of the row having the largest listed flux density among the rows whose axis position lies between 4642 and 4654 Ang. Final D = 4642.65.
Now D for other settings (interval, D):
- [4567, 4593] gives 4570.52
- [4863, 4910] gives 4897.40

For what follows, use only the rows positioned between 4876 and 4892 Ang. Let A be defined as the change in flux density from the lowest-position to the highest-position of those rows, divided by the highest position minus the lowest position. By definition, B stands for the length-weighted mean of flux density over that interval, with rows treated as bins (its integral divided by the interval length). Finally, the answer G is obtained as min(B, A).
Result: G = -0.2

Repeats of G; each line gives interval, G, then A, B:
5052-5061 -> 0.4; 0.4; 70.3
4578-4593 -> -0.4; -0.4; 69.9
